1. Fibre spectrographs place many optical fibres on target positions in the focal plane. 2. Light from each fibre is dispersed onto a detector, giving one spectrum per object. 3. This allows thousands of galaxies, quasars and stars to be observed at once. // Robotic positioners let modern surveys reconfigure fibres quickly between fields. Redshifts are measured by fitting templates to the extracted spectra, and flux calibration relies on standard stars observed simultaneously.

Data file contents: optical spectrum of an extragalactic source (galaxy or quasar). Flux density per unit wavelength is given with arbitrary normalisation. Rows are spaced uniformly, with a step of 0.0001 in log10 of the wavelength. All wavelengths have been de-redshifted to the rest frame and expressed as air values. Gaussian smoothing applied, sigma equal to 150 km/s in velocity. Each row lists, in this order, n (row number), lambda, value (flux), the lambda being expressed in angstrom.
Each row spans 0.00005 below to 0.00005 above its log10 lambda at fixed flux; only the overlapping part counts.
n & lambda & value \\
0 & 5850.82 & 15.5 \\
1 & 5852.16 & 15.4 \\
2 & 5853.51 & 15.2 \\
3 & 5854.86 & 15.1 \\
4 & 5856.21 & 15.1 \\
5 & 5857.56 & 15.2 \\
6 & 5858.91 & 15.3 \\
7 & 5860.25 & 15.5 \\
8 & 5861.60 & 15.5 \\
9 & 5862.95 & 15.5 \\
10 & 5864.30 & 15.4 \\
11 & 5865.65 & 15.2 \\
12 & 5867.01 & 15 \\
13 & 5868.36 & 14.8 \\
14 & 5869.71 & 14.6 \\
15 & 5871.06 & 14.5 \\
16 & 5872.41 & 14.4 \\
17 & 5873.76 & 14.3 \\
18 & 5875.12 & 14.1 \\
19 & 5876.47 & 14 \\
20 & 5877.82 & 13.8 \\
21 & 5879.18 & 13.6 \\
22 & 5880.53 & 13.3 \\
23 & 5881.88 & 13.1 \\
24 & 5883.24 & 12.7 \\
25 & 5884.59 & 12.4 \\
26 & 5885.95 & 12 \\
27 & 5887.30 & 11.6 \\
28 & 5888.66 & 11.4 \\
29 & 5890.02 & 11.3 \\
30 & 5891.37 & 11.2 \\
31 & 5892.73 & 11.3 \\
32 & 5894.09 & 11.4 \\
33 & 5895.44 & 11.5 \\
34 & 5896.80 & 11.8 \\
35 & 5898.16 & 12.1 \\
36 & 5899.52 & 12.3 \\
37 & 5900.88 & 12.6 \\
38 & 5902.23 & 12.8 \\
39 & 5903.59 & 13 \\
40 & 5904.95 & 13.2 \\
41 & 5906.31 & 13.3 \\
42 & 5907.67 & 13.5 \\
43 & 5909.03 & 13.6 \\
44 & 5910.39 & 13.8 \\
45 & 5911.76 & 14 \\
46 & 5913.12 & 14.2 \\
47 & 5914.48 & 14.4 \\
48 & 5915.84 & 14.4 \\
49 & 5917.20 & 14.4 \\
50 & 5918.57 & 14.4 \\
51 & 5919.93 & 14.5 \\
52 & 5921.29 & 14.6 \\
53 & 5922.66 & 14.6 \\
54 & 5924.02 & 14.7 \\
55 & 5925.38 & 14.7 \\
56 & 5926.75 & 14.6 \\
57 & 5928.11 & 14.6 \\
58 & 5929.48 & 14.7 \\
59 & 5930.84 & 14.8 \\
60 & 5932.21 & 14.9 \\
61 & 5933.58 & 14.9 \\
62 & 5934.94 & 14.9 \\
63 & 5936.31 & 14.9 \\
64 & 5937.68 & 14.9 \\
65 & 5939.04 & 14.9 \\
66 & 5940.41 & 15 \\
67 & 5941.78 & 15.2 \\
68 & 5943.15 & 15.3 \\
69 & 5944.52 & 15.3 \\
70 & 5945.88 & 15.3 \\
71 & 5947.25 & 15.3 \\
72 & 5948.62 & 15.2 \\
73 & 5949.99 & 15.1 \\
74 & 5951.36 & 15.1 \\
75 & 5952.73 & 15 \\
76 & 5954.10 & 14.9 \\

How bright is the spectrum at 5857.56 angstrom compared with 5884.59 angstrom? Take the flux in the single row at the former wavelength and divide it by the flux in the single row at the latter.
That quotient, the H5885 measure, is 1.2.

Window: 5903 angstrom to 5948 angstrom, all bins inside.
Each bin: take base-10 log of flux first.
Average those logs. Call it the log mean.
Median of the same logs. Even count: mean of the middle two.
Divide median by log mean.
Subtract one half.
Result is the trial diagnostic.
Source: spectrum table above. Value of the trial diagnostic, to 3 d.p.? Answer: 0.503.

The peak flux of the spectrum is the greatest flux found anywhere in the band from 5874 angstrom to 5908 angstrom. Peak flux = 14.1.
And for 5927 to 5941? 15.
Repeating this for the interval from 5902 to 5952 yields 15.3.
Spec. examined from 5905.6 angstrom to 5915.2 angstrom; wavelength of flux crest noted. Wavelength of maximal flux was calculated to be 5914.48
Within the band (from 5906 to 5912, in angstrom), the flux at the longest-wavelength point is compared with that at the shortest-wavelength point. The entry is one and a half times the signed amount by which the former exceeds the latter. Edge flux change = 1.05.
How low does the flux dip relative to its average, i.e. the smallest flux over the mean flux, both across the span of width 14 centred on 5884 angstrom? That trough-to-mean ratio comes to 0.90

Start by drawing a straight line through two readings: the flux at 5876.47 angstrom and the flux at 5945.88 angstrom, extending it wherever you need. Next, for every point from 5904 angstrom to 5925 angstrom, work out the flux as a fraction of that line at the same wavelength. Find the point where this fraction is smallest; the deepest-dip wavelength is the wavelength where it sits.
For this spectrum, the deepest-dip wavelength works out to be 5904.95 angstrom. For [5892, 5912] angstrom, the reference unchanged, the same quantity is 5892.73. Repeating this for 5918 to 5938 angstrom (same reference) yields 5918.57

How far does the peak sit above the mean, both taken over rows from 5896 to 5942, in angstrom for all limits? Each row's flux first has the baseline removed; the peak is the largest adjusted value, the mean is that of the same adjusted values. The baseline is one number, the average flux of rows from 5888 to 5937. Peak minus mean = 1.1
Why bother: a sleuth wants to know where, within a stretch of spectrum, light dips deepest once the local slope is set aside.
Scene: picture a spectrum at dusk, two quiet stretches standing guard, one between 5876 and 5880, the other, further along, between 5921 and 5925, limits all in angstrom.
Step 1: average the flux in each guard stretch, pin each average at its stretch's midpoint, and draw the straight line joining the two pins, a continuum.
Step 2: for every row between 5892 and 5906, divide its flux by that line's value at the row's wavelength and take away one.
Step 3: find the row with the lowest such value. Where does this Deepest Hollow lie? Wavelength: 5892.73 angstrom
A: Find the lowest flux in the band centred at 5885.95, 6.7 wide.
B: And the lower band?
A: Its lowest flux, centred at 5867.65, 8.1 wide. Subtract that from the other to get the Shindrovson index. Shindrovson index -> -3.1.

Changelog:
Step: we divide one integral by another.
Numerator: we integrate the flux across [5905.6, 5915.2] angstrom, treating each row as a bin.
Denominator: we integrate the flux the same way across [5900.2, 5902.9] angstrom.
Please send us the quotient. 4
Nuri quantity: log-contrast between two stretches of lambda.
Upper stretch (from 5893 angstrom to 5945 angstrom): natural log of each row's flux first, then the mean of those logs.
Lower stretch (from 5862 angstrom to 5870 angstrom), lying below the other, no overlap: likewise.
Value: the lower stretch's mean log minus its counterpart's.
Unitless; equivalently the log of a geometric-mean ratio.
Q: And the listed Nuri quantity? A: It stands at 0.08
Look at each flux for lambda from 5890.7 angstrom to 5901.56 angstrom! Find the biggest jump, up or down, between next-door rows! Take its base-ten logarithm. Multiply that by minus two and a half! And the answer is 1.3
